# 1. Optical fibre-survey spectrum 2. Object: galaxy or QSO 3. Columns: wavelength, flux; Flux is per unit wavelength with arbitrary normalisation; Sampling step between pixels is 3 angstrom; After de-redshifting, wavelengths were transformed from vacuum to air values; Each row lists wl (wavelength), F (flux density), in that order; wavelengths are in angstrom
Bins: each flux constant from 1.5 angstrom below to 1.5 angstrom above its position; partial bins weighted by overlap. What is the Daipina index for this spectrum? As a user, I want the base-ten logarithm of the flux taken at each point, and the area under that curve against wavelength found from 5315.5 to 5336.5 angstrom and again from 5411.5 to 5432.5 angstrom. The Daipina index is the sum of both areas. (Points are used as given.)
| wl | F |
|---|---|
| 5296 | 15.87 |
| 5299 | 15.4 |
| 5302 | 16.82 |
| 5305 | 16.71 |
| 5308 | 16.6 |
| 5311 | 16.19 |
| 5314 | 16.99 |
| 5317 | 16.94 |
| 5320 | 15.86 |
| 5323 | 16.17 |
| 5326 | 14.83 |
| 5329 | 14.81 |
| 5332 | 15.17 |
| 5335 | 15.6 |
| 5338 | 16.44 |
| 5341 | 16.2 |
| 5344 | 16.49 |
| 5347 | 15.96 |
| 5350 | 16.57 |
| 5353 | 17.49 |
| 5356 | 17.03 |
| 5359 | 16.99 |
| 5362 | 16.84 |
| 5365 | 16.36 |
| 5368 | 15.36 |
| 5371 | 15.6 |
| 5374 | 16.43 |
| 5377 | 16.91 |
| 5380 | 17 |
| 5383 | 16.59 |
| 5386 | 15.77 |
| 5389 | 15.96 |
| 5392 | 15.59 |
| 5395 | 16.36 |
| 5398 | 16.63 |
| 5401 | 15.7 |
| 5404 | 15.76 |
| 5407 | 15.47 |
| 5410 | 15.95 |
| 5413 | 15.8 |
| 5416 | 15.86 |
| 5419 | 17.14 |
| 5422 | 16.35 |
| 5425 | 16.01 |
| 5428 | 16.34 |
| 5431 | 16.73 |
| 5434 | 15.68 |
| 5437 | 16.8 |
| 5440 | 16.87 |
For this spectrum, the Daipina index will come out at 50.5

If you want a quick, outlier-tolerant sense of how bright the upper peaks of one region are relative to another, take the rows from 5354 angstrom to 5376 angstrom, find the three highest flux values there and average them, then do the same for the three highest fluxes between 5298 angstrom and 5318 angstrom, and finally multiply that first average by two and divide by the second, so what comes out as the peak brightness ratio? 2.00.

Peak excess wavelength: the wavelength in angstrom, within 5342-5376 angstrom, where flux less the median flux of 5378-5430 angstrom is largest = 5353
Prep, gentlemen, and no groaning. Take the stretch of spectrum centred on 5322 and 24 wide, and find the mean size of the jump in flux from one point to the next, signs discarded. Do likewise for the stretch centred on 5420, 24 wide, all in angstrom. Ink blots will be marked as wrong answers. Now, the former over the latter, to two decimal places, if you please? 1.19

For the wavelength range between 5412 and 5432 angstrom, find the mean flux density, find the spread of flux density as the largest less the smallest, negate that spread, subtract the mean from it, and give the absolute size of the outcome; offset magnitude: 17.7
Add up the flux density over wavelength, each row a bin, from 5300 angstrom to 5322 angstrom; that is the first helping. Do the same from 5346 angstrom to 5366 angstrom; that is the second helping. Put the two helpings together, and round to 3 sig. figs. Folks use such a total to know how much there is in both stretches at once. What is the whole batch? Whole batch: 700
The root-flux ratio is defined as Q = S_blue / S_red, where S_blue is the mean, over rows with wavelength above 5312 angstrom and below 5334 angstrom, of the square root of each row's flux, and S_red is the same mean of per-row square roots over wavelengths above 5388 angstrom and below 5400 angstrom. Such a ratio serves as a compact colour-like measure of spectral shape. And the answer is 0.99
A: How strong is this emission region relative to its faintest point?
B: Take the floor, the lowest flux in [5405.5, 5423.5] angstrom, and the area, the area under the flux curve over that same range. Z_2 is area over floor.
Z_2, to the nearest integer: 19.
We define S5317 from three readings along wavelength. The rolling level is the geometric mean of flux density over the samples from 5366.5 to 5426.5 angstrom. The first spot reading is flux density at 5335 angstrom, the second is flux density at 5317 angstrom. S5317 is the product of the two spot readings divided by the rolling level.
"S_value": 16.4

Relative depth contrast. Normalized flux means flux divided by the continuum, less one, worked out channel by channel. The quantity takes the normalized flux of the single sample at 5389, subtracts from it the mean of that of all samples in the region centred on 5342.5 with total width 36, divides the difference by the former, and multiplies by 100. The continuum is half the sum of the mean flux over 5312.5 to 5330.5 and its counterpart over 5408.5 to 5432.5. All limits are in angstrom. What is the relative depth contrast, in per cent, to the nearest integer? 120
